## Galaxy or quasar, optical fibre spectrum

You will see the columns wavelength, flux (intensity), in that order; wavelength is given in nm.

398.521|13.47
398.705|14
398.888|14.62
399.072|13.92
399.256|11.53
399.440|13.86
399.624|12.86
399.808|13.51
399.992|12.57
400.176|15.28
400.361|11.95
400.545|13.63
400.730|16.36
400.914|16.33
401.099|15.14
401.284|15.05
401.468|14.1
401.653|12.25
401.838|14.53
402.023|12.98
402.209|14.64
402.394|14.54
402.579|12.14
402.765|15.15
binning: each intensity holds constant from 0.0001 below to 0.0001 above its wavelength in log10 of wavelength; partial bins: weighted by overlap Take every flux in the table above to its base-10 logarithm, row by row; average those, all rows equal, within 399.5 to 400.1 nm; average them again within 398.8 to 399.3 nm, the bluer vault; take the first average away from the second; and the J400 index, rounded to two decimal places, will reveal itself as 0.01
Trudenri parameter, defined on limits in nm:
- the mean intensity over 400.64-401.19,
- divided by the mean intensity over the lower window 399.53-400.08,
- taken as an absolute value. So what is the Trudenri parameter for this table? 1.23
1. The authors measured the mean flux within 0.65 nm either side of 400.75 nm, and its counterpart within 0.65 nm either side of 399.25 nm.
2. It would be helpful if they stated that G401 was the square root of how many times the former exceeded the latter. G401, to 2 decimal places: 1.05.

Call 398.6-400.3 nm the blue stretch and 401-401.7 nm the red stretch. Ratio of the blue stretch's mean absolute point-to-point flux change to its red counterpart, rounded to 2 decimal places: 1.47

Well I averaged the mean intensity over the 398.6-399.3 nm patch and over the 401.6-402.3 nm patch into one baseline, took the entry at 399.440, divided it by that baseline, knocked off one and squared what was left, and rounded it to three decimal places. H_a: 0.000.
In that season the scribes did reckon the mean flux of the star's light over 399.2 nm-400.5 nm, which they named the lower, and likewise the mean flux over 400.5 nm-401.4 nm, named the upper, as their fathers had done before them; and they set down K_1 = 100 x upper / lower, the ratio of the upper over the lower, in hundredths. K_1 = 117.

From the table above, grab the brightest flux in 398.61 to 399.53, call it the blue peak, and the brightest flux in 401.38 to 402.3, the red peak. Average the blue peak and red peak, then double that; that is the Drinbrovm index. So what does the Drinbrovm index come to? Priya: 29.3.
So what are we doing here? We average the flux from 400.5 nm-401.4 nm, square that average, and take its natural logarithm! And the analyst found 5.46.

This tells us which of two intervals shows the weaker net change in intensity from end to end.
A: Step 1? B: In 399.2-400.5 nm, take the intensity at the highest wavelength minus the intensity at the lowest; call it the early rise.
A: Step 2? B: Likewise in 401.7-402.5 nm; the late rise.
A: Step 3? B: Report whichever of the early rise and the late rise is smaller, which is 0.0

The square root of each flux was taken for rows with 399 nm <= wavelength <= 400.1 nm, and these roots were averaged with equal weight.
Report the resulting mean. 3.61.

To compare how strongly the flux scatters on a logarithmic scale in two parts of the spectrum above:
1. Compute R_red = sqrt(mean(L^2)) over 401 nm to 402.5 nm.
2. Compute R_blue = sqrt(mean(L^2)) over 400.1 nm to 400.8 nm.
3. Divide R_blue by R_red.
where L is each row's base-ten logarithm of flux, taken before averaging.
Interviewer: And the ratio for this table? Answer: 1.00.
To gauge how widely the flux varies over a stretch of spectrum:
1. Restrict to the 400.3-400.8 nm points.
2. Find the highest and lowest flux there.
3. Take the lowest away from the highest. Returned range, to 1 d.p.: 4.4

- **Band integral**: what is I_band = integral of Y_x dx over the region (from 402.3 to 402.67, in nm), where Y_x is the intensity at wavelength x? 4.95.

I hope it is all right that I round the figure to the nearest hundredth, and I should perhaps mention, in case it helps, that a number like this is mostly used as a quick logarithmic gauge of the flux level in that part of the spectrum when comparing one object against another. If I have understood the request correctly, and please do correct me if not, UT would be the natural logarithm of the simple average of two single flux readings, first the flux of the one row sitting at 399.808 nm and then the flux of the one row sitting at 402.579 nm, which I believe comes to 2.55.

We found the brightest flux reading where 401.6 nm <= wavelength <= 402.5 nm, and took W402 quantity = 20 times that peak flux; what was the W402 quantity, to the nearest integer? 293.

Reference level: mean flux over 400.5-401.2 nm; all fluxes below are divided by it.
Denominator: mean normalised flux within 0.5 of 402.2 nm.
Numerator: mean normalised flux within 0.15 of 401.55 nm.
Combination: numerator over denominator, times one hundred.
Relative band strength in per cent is 96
